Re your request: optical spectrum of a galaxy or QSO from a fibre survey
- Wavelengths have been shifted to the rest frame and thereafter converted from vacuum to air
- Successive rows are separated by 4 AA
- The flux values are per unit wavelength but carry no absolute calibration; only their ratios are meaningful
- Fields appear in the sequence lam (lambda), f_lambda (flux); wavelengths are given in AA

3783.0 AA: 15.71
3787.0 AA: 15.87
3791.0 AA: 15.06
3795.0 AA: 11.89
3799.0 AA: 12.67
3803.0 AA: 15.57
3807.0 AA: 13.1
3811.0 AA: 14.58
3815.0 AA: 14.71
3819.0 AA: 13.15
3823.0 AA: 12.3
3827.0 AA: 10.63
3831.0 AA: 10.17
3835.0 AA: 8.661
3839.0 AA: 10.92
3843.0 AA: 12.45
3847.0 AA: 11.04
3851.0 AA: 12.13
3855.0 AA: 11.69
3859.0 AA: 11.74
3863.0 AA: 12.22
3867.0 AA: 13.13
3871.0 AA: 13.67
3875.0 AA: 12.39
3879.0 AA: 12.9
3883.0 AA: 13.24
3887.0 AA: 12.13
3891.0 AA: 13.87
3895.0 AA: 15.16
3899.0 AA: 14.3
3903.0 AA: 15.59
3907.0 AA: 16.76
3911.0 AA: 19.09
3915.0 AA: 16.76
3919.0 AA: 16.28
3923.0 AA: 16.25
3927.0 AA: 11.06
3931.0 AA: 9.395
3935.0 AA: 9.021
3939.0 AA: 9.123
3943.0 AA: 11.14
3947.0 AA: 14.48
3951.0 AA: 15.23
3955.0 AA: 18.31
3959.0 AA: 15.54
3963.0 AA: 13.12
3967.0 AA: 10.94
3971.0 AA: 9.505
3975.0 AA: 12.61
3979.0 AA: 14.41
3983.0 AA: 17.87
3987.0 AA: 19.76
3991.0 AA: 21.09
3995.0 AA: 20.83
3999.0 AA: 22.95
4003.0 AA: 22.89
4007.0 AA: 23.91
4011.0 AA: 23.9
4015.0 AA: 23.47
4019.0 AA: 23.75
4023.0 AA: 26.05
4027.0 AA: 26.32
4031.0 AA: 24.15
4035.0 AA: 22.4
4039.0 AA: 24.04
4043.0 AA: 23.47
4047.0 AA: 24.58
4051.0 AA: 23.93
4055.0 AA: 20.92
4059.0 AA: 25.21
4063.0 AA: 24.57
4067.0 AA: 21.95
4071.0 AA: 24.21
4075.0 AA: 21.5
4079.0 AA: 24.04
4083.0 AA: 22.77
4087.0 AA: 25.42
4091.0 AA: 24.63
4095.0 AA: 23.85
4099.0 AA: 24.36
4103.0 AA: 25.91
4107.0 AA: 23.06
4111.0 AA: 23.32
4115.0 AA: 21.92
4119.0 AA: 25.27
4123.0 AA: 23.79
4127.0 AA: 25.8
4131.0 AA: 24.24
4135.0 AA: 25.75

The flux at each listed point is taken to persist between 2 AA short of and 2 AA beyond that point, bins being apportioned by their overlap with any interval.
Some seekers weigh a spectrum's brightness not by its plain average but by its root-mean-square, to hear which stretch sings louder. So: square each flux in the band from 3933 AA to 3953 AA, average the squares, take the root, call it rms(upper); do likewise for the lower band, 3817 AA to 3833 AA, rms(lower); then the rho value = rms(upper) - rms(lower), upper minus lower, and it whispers 0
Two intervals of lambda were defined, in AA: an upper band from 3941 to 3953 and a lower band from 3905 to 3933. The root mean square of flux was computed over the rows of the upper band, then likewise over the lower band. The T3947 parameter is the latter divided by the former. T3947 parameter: 1.12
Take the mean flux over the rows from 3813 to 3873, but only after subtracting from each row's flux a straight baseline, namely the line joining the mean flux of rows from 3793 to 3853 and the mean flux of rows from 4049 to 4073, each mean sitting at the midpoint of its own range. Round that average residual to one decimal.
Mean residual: -1.3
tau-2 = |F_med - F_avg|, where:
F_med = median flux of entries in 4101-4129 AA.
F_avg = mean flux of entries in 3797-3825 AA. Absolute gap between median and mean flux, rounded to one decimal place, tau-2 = 10.1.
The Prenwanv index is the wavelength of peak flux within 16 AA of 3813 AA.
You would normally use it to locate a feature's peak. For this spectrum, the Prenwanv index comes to 3803.0 AA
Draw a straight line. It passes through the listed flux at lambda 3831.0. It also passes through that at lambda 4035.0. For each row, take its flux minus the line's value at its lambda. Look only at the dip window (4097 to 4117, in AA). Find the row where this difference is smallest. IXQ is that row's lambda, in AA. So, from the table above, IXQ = 4115.0 AA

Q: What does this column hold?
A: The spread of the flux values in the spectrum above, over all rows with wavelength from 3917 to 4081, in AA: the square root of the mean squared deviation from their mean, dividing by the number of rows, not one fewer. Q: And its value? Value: 5.5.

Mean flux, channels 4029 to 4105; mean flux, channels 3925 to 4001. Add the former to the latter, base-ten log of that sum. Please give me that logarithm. 1.58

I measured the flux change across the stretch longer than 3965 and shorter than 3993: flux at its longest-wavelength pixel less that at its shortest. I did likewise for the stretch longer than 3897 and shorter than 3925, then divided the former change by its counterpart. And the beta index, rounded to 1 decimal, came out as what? 5.2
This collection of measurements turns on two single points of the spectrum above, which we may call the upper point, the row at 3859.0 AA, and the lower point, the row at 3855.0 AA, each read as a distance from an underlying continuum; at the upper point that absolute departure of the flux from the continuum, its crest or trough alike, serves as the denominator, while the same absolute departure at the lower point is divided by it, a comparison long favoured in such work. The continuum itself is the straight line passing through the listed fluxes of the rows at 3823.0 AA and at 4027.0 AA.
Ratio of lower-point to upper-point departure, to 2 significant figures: 0.93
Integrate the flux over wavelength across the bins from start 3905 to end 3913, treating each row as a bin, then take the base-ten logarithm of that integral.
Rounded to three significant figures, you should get 2.16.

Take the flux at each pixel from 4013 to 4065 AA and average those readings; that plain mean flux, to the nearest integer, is 24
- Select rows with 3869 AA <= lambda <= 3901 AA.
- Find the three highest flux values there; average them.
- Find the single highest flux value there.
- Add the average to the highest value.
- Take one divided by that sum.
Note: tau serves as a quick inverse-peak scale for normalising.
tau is 0.034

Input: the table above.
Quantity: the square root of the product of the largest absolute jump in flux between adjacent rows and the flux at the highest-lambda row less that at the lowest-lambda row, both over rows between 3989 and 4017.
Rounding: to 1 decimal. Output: 2.2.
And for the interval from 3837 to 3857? 1.1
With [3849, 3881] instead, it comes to 1.0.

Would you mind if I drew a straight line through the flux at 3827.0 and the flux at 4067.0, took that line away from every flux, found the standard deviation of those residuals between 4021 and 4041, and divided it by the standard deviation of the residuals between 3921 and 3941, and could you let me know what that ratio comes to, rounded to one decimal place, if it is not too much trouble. 0.6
